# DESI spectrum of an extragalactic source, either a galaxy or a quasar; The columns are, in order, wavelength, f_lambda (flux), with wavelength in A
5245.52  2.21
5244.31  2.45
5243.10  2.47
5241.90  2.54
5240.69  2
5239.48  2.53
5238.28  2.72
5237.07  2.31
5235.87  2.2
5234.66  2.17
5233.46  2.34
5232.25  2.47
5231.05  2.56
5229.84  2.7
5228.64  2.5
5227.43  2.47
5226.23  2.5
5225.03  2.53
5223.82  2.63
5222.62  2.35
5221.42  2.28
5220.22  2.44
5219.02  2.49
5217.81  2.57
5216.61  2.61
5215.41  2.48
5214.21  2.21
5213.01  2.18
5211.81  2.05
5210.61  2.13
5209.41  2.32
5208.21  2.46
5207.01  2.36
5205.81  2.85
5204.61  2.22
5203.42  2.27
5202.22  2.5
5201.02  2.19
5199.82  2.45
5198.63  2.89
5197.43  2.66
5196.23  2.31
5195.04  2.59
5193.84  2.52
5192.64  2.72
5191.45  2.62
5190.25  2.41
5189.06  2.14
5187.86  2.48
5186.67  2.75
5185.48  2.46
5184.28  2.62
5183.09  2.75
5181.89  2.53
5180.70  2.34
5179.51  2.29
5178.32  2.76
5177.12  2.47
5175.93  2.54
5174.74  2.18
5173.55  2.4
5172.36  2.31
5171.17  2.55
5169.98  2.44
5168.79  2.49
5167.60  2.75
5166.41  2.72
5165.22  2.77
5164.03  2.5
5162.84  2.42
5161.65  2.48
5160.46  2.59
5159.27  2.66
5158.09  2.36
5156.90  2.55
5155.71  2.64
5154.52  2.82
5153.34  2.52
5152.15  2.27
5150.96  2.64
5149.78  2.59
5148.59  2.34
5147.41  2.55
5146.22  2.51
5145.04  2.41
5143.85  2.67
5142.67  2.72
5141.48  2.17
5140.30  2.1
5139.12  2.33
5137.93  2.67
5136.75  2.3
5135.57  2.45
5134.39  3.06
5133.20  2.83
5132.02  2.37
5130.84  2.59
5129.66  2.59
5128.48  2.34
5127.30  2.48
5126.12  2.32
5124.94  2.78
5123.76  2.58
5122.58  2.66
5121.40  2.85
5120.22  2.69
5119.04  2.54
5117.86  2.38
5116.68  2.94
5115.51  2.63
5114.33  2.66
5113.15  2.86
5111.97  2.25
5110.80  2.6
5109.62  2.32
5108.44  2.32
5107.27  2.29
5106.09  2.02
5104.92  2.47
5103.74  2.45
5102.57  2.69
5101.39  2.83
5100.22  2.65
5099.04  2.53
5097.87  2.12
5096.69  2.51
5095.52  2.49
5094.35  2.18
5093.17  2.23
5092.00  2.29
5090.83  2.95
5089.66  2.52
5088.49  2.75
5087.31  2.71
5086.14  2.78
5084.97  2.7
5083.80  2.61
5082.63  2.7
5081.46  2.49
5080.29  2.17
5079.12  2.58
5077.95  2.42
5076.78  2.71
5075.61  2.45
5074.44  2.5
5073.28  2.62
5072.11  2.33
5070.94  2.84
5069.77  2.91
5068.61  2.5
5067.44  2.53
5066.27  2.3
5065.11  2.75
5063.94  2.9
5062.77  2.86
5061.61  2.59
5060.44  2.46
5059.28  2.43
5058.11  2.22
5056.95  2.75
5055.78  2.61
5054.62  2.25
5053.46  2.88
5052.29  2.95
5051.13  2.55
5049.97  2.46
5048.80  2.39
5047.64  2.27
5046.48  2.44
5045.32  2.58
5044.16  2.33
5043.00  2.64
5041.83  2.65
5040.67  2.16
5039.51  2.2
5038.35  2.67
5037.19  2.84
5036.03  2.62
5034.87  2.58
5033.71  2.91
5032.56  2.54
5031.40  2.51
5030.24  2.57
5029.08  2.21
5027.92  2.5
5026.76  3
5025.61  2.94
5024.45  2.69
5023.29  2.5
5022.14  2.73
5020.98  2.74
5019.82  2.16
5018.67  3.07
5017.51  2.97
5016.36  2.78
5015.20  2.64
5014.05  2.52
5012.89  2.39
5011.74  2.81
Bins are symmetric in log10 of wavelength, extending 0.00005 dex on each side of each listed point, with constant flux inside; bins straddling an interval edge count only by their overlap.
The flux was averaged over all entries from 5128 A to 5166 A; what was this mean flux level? 2.53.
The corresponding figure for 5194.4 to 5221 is 2.42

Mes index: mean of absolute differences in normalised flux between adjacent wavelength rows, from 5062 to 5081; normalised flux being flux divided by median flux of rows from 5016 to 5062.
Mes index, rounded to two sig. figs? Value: 0.090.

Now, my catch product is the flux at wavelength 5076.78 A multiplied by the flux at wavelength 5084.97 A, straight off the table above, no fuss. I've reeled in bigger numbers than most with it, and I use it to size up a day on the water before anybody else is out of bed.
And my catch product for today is 7.3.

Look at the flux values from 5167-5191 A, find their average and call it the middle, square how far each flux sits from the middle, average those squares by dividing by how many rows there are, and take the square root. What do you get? 0.178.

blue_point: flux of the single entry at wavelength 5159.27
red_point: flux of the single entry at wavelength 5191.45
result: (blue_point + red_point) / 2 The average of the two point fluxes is 2.64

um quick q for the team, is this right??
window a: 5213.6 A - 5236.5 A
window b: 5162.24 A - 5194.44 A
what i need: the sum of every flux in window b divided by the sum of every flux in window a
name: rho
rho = 1.5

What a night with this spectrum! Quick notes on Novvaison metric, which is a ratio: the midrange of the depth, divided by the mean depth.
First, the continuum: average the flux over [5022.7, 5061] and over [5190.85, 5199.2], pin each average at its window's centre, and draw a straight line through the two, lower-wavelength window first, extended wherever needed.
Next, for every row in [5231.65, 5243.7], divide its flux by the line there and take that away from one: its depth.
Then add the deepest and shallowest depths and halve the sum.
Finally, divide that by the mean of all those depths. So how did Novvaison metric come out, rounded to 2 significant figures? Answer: 1.1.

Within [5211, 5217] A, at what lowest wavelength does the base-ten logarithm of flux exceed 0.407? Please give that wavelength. 5216.61 A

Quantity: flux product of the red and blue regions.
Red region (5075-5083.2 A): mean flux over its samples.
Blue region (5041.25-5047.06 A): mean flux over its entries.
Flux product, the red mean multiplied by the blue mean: 6.3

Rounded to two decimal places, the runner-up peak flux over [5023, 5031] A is 2.94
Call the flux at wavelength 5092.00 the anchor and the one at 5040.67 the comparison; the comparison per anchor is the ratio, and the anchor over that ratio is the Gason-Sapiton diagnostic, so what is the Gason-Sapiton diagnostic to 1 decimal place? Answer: 2.4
